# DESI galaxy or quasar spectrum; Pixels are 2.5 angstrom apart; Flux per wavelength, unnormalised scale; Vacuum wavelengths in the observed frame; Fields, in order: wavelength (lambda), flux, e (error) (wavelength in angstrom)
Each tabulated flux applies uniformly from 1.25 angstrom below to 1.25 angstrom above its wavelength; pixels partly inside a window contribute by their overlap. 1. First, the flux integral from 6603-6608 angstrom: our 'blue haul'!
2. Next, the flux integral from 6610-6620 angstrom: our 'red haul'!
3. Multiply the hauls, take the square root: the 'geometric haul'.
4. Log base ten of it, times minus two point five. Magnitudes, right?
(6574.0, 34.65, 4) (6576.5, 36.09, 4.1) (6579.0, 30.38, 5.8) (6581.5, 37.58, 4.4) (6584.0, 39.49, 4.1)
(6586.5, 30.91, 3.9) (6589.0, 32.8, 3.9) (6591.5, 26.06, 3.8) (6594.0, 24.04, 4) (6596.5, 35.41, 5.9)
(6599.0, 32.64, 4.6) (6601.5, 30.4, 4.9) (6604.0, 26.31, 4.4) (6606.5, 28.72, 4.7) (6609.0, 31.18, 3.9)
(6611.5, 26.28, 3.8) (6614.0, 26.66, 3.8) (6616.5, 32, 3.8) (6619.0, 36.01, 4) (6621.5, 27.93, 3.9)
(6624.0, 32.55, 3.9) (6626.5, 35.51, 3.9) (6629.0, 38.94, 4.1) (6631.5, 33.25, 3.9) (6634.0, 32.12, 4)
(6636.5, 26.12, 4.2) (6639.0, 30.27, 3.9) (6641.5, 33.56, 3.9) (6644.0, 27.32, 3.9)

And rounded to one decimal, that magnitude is -5.8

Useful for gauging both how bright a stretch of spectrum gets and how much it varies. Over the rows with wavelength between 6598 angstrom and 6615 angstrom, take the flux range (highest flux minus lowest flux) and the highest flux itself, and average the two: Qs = 19.5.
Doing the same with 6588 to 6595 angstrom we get 20.8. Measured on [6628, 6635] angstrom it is 22.9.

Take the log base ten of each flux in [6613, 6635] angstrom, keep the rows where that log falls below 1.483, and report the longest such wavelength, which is 6621.5 angstrom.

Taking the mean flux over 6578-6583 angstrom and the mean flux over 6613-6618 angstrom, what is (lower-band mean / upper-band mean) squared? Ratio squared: 1.3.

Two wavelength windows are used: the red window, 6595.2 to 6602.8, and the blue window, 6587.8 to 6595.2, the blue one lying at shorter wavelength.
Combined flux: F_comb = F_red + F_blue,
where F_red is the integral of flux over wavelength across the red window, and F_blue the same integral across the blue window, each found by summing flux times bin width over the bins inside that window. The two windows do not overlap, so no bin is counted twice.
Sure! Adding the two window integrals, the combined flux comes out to 453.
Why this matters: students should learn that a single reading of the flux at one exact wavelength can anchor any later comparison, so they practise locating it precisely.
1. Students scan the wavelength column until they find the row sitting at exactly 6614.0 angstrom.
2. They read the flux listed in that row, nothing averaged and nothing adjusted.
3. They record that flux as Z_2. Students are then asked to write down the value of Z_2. 26.66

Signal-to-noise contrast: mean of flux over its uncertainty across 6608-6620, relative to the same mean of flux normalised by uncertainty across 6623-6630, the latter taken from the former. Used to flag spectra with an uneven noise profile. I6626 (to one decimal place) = -1.1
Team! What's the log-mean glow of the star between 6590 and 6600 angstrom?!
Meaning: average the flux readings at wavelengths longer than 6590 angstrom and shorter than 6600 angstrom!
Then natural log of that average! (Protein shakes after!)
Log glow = 3.39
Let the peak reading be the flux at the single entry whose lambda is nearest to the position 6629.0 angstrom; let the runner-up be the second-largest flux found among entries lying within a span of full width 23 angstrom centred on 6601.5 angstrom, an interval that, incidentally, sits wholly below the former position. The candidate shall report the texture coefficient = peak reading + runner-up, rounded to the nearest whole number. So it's 72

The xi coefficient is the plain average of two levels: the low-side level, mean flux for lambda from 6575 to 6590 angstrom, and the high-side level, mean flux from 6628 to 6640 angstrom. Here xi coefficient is 33.3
